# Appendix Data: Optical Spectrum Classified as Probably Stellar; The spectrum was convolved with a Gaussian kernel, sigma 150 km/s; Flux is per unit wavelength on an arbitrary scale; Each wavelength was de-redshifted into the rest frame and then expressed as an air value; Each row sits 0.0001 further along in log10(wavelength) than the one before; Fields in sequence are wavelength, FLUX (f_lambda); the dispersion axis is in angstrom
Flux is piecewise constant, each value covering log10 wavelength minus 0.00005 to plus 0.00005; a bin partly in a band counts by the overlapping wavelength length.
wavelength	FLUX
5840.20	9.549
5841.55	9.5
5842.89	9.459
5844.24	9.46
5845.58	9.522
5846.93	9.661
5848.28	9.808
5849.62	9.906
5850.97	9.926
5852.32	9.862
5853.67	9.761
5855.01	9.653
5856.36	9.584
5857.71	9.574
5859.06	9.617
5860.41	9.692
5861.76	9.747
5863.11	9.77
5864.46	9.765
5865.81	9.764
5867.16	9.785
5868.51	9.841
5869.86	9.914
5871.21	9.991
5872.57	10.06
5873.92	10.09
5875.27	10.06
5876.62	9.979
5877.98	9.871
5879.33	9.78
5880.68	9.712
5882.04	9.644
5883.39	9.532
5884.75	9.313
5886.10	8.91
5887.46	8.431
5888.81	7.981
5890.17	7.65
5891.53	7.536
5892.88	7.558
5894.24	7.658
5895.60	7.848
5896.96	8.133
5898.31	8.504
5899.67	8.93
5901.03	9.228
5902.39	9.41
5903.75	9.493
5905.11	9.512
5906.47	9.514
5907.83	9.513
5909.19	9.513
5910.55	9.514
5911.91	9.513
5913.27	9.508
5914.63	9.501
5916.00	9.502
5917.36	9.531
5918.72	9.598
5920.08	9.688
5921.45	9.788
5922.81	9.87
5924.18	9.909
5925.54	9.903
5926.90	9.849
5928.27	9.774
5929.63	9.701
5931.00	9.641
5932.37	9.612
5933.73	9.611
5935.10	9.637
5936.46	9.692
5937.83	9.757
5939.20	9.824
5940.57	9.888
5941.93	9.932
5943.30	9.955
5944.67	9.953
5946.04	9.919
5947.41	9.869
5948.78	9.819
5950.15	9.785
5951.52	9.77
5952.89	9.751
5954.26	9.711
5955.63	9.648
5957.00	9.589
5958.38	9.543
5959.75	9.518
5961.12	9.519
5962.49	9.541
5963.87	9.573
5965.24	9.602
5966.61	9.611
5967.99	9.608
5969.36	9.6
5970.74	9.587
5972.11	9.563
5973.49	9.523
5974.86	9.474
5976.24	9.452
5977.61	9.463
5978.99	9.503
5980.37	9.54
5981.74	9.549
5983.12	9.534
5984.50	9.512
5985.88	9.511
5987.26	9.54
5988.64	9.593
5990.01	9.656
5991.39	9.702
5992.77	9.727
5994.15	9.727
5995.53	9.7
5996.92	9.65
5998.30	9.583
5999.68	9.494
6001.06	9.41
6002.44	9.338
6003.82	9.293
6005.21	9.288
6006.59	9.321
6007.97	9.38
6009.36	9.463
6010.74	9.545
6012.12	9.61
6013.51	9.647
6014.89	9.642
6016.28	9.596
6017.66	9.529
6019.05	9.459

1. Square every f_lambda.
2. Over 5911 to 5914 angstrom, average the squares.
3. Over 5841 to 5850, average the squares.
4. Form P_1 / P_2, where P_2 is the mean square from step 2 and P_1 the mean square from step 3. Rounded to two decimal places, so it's 1.02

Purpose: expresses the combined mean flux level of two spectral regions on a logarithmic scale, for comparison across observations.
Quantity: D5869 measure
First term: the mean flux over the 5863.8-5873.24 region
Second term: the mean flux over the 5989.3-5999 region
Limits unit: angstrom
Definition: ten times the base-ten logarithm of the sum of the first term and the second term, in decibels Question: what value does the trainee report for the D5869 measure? 12.91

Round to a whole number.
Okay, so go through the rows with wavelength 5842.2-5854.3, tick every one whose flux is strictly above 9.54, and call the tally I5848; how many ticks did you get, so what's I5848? 6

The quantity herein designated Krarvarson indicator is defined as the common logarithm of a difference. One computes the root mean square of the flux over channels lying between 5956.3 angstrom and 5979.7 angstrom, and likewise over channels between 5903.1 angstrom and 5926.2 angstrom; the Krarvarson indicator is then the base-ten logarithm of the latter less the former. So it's -1.2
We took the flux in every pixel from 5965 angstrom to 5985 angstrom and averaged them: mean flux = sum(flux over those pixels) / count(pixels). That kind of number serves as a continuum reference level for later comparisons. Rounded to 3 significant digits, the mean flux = 9.54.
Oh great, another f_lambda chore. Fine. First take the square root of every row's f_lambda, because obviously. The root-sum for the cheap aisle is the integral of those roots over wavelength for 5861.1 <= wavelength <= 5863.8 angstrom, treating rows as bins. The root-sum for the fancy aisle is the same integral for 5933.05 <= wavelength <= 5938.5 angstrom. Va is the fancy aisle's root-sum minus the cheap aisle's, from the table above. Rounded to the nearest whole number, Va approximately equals 9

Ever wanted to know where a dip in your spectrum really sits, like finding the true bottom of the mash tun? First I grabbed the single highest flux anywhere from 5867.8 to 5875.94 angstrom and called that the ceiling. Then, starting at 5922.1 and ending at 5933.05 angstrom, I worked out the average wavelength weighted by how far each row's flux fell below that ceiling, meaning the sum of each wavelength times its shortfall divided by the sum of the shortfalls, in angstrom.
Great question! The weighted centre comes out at 5928.6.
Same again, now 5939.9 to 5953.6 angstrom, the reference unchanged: 5947.8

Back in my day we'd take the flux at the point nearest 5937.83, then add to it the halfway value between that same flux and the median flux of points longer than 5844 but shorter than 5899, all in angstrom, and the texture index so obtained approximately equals 19.5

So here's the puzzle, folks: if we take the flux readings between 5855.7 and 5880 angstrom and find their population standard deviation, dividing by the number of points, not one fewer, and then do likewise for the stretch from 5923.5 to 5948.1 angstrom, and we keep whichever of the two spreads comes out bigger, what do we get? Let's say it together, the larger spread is 0.16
